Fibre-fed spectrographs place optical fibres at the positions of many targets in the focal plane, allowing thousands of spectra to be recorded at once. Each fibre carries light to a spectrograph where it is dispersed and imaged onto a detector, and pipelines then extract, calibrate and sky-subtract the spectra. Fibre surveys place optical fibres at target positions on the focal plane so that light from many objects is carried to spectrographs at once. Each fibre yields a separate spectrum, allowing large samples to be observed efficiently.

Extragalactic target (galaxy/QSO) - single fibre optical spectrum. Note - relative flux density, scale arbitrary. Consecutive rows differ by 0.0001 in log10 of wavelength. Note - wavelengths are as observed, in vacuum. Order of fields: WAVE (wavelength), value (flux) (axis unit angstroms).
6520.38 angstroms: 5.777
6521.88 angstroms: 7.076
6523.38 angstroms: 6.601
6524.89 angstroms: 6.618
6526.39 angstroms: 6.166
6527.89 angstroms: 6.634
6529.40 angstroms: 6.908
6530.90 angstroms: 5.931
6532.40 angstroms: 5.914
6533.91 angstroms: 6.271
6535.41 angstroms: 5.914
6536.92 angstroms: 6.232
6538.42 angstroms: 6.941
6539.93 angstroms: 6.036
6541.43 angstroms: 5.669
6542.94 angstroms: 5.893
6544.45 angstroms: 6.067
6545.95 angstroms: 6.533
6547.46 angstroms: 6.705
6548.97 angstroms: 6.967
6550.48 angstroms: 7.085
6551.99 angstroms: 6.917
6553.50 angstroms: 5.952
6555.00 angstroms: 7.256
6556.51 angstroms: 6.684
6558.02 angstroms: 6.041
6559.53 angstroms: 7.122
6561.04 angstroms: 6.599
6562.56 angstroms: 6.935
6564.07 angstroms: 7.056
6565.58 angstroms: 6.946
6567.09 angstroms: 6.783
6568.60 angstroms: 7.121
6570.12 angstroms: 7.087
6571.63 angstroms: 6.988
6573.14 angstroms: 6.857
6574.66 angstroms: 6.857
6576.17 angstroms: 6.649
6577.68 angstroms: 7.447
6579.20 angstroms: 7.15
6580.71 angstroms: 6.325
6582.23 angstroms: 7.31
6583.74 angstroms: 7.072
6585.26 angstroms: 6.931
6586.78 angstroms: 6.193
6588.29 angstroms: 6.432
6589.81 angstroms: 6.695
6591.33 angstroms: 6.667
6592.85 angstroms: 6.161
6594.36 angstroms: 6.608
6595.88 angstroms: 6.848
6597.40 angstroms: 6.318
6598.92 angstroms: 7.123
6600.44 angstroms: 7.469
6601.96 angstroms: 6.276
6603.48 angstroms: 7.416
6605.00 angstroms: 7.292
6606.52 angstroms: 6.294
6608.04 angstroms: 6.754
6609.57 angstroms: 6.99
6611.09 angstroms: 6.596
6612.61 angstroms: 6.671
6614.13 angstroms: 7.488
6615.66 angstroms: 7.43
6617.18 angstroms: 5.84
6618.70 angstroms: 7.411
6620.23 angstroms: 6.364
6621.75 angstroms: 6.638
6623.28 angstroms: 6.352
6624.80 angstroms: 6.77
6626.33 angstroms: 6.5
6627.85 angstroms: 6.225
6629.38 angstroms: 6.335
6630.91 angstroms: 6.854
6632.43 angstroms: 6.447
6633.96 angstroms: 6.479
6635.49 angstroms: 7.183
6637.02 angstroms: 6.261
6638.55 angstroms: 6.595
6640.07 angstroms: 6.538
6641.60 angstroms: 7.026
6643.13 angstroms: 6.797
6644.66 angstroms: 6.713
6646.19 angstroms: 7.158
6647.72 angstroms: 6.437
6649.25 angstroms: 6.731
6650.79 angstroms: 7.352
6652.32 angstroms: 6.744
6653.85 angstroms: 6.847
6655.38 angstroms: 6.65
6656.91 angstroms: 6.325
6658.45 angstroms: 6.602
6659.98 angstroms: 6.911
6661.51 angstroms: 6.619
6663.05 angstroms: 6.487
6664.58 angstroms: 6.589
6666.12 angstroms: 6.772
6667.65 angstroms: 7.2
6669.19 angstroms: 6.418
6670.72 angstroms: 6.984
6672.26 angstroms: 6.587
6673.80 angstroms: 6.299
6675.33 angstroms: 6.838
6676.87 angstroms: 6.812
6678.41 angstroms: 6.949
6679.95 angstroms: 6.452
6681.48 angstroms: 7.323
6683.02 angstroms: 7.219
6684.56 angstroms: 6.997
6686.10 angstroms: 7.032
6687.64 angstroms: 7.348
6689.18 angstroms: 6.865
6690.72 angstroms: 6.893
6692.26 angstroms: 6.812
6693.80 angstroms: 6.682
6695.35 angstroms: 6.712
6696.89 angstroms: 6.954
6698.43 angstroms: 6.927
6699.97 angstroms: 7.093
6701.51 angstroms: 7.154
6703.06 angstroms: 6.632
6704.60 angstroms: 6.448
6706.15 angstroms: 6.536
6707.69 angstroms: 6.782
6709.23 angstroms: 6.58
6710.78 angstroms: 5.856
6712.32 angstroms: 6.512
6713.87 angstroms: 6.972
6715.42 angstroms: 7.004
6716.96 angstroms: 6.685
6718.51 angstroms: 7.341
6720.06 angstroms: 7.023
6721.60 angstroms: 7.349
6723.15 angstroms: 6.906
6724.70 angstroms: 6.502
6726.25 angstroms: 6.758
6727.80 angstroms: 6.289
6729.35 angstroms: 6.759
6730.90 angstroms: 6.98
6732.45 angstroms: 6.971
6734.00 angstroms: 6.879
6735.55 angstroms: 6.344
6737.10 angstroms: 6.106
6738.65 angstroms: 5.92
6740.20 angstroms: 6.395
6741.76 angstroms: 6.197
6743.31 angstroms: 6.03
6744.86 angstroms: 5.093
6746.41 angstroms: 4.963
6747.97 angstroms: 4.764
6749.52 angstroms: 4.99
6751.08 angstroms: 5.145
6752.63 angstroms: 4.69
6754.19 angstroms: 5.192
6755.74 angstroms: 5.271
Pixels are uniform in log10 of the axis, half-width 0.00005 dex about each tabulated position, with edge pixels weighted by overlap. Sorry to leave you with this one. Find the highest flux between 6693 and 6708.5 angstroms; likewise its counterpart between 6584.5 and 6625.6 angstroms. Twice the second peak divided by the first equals 2.09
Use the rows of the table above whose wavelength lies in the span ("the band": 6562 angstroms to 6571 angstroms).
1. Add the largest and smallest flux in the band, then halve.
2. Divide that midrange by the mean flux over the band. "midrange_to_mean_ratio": 0.99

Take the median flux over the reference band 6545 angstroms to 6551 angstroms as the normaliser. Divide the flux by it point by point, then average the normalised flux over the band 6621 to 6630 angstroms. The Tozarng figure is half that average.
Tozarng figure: 0.473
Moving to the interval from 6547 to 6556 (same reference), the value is 0.498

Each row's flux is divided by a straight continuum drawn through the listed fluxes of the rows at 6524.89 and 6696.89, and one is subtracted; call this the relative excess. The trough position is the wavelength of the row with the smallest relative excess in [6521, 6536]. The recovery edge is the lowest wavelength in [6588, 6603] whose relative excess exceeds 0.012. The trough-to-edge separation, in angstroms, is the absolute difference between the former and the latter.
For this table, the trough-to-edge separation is 60.5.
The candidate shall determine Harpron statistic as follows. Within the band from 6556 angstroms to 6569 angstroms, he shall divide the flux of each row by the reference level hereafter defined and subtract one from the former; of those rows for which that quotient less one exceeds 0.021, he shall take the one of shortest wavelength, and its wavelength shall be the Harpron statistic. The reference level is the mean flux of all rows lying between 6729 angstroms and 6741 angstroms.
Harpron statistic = 6556.51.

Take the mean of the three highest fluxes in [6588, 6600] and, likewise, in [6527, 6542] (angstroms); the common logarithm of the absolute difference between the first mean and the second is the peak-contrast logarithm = -1.2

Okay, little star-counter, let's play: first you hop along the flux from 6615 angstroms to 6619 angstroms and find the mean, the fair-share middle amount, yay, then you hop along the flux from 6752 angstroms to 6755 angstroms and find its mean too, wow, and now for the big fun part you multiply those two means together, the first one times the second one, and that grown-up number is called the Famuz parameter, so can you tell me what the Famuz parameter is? 34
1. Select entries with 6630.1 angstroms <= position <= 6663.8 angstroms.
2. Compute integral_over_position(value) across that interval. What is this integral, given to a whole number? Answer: 226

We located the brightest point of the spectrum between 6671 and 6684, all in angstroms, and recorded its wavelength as 6681.48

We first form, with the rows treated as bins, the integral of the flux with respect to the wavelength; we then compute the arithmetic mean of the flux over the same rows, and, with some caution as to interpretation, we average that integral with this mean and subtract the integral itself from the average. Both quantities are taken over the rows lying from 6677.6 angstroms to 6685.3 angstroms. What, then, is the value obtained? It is -23.4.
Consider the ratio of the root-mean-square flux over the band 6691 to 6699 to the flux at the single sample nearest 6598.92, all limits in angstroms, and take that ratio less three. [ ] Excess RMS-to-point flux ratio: -2.04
